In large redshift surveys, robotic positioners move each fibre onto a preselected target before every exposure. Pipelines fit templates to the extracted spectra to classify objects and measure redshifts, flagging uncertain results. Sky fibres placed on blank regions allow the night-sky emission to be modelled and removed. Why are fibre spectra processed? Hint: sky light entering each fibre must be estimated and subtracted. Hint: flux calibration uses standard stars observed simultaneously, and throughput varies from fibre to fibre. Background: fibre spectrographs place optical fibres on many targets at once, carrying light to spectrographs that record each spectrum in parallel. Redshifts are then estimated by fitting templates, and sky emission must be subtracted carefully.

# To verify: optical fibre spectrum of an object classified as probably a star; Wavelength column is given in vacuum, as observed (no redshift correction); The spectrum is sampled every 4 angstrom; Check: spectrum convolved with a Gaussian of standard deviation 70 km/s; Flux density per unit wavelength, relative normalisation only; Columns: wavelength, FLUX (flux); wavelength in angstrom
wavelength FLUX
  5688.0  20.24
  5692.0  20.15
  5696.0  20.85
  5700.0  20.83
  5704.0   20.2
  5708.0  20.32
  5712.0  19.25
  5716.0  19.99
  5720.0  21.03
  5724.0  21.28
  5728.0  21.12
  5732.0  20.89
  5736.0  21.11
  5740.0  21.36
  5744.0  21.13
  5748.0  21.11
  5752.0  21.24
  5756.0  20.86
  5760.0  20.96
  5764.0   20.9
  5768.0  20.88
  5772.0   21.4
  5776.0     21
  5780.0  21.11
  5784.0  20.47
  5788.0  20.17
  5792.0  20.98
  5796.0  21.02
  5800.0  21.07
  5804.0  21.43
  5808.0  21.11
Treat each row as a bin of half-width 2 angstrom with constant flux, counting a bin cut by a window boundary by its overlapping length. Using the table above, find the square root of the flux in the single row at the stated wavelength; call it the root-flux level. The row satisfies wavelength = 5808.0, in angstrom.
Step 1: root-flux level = 4.59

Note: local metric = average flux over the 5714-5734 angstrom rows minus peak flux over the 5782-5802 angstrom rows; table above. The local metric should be -0.21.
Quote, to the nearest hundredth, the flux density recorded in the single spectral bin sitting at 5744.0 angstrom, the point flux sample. 21.13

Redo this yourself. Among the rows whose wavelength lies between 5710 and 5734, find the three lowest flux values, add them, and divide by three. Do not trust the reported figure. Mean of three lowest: 20.0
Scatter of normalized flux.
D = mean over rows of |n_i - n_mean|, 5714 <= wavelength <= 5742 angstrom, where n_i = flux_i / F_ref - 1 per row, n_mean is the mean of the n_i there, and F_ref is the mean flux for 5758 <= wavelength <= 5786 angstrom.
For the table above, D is 0.014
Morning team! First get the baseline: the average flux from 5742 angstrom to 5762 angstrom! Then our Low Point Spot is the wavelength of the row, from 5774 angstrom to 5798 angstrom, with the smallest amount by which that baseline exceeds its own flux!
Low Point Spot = 5780.0 angstrom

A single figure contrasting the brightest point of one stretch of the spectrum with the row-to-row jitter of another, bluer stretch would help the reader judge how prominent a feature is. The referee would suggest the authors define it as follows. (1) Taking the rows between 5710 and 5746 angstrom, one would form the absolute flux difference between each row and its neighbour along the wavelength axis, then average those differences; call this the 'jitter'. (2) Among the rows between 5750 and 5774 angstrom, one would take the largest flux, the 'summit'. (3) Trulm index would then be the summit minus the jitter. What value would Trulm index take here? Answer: 21.0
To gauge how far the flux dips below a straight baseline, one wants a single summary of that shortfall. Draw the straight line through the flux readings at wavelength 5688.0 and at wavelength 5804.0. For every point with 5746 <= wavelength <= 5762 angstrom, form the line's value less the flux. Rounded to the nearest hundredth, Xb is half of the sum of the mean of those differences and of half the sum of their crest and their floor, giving -0.13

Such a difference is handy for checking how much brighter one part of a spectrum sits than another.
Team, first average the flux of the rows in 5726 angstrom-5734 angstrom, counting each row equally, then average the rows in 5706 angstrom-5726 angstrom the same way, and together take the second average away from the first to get 0.63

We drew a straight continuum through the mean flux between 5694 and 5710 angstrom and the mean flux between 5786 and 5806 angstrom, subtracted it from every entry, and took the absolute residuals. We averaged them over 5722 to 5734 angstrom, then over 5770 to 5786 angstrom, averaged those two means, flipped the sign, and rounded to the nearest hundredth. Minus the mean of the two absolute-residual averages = -0.39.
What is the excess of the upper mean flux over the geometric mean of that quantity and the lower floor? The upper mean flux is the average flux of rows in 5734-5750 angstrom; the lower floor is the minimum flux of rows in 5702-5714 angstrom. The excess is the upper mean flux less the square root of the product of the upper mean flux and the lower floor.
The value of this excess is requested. 1.0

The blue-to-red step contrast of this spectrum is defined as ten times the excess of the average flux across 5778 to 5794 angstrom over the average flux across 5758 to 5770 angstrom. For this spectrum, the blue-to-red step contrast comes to -2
